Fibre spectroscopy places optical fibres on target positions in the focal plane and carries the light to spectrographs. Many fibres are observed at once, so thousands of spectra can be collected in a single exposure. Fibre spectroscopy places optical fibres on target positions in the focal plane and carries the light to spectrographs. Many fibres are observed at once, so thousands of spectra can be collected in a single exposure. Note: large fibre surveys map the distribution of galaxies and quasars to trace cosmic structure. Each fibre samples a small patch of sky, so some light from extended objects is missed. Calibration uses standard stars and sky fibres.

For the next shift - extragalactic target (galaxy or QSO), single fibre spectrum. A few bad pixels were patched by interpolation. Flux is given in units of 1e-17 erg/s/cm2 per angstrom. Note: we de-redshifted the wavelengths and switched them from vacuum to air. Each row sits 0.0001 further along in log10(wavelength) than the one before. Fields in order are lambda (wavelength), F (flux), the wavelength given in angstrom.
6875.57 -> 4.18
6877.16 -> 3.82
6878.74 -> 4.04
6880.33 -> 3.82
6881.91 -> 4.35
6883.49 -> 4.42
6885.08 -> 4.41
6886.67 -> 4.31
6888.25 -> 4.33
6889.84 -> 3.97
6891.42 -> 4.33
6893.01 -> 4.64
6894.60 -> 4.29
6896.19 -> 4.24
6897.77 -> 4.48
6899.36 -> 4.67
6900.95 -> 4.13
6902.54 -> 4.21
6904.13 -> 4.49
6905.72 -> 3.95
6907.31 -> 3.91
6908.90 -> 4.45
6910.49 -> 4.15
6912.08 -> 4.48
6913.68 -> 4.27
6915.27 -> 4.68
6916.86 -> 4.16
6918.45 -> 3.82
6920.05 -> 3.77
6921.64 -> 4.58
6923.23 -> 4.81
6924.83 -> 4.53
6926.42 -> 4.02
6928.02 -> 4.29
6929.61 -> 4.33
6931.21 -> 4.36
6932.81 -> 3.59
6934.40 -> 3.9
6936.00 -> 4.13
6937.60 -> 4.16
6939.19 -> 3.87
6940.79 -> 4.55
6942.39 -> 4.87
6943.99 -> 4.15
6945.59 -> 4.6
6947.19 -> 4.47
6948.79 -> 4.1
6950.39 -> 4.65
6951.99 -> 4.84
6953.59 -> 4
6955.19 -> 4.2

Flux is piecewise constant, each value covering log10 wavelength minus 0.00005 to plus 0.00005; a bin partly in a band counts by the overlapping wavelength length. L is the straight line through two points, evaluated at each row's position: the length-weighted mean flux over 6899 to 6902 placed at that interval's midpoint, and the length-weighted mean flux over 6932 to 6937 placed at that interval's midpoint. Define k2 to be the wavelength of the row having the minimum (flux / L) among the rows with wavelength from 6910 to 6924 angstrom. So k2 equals 6920.05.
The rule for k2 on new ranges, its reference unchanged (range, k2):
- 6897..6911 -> 6907.31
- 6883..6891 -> 6889.84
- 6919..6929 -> 6920.05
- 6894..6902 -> 6900.95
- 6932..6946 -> 6932.81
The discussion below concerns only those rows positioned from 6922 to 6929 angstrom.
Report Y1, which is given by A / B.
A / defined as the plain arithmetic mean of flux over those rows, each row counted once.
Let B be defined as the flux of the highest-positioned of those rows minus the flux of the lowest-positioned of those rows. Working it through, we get -8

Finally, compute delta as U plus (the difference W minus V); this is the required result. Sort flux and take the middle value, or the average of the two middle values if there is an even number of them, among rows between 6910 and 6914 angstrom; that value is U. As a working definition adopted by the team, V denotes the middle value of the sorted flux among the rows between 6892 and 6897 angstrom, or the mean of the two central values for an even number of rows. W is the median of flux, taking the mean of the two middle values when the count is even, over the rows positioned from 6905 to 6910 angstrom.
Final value 3.93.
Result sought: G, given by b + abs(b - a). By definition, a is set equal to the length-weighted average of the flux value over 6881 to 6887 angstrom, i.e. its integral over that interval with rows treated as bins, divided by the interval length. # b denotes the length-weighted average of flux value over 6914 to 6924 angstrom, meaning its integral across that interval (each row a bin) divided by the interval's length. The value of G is 4.37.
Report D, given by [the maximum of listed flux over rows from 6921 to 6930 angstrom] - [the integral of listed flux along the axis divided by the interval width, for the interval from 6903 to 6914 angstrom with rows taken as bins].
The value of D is 0.57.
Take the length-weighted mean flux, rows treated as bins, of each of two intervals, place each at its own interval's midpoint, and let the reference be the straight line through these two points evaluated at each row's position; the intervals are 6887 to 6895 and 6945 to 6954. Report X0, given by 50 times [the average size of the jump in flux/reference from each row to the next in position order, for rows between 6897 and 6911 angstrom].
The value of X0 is 3.6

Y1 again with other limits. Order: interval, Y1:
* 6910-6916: 8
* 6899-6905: -24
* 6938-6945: 16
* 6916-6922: 10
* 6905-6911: 21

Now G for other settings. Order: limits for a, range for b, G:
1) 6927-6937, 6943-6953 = 4.83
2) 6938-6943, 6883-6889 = 4.40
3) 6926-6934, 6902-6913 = 4.36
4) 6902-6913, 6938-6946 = 4.54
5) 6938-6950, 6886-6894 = 4.38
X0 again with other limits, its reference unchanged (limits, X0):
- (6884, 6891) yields 1.9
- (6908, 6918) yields 4.1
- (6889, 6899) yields 3.0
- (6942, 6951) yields 5.0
